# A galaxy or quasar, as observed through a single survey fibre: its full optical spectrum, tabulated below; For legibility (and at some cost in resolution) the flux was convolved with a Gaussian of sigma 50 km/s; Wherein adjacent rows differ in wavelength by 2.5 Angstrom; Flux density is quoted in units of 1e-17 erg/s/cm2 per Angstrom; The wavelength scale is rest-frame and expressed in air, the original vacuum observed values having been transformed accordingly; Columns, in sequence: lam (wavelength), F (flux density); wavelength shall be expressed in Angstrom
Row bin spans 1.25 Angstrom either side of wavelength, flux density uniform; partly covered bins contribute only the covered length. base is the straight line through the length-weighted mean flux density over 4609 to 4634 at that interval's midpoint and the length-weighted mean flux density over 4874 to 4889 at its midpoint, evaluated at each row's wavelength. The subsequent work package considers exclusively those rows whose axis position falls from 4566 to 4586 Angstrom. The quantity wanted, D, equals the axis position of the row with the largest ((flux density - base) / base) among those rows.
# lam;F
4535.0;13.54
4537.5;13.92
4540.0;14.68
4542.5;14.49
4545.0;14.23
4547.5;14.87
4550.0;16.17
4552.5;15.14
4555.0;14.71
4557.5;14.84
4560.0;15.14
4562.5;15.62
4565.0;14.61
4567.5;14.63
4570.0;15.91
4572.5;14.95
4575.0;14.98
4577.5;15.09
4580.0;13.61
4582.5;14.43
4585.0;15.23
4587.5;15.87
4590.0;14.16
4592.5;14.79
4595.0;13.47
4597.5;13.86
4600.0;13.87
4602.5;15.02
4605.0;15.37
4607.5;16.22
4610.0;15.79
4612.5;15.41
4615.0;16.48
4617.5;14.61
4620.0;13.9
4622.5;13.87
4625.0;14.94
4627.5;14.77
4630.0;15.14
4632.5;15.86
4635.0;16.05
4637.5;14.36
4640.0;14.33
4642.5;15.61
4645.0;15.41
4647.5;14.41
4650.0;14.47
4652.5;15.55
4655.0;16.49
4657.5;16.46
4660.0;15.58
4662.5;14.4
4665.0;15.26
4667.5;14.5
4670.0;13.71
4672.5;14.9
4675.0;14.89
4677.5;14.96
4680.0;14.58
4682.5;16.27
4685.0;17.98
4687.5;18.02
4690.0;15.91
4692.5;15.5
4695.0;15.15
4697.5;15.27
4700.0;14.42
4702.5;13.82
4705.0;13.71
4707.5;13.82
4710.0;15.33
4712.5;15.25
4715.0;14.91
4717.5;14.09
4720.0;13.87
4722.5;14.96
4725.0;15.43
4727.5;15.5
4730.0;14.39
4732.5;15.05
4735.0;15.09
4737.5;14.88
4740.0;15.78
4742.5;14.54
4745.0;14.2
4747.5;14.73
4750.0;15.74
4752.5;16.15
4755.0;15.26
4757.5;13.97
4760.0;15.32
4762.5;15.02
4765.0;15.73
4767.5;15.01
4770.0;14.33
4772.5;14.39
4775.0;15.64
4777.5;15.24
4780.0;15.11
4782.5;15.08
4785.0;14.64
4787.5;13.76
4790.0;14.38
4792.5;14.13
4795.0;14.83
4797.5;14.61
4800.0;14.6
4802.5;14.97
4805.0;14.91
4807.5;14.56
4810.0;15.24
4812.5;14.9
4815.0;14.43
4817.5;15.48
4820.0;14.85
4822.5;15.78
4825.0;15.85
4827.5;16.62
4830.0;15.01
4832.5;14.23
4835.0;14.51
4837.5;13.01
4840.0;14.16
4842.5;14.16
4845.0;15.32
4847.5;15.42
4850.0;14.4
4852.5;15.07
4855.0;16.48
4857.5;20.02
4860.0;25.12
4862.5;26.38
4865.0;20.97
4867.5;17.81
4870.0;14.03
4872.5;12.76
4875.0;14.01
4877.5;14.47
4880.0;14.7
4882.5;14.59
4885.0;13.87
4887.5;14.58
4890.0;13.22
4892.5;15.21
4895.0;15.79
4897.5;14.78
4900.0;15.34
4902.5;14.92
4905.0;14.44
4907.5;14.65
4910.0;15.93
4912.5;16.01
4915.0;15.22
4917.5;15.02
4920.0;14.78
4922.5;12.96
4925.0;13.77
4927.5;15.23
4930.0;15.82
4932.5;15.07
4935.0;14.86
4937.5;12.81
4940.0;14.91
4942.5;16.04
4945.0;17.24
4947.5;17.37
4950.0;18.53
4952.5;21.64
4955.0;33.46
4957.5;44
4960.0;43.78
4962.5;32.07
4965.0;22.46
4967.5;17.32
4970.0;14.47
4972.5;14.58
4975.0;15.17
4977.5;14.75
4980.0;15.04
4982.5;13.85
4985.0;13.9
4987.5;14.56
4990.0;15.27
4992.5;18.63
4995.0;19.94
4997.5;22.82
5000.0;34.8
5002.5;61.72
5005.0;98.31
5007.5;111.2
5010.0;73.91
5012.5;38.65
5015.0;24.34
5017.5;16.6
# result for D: 4570.0 Angstrom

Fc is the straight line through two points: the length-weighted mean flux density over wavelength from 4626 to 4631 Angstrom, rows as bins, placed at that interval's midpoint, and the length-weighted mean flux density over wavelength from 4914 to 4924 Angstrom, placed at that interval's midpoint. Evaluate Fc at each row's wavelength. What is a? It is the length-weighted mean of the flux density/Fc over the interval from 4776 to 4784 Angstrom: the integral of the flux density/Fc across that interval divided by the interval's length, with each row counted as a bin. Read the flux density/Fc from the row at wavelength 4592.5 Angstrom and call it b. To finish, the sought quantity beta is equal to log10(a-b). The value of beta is -1.3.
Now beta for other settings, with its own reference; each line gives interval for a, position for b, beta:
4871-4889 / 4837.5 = -1.1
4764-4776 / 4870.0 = -1.3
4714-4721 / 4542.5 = -2.3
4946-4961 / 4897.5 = 0.0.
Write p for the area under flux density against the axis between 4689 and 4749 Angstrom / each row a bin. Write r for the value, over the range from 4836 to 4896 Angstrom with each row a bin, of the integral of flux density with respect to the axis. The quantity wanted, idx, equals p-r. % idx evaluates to -75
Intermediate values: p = 889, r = 964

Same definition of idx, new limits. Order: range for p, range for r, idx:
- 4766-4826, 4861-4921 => -45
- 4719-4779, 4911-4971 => -287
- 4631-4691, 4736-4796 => 30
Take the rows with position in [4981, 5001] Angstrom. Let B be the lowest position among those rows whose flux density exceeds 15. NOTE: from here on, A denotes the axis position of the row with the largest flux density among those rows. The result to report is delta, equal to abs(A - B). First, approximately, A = 5000.0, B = 4990.0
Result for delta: 10.0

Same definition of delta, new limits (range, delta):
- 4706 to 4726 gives 15.0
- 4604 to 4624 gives 10.0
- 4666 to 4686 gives 2.5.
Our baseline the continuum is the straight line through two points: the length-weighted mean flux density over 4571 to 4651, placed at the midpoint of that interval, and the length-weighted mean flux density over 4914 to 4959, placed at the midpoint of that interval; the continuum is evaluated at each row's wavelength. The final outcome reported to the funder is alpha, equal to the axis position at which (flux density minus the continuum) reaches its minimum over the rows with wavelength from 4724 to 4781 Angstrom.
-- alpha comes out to 4757.5 Angstrom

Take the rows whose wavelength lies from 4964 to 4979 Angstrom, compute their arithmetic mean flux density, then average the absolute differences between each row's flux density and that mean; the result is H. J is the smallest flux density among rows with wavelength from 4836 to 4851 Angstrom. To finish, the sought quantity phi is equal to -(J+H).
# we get -15.30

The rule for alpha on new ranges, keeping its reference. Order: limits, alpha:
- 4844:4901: 4872.5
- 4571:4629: 4595.0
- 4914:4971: 4937.5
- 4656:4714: 4705.0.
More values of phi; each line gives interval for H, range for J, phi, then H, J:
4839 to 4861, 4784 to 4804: -16.38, 2.6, 13.76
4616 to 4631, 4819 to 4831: -15.29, 0.4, 14.85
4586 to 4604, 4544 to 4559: -14.91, 0.7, 14.23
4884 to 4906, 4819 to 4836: -14.81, 0.6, 14.23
